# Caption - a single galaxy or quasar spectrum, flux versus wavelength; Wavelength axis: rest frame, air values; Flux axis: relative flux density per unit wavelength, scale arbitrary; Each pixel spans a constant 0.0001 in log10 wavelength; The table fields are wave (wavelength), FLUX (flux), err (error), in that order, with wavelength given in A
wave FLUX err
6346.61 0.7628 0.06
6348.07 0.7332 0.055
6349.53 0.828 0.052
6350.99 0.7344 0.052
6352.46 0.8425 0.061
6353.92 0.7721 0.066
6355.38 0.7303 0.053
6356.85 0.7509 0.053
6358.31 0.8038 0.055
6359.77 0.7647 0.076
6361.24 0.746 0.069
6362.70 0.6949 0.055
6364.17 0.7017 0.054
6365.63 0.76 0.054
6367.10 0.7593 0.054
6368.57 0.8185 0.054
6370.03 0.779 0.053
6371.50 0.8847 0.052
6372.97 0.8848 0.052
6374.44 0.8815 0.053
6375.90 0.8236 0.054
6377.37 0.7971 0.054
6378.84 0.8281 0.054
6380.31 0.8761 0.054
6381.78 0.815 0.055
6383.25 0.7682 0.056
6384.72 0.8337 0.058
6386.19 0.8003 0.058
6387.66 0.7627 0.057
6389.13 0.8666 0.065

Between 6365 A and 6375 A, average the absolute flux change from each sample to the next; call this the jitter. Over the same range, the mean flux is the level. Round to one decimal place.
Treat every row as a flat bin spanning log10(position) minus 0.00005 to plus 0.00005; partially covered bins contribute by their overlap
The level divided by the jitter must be 23.7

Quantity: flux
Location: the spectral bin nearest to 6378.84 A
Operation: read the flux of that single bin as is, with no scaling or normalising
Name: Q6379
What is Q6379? 0.8281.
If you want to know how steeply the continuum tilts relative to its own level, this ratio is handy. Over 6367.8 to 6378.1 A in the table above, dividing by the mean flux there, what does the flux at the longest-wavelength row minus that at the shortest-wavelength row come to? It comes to -0.026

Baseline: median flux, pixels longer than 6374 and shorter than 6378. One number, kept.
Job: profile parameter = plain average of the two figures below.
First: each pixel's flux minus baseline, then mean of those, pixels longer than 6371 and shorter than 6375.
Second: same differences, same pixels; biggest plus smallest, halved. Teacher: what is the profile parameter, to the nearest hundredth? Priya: 0.06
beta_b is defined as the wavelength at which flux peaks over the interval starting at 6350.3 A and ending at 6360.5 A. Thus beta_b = 6352.46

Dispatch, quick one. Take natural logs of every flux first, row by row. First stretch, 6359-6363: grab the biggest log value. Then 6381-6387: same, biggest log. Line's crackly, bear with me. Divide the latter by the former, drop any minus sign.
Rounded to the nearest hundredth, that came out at 0.68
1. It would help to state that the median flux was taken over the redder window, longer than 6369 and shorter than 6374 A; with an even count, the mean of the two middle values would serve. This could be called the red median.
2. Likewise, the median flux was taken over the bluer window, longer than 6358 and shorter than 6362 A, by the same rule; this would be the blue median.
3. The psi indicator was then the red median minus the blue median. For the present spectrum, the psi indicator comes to 0.12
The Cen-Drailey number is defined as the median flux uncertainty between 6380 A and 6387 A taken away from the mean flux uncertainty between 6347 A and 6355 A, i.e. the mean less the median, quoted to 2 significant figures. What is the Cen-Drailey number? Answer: 0.0012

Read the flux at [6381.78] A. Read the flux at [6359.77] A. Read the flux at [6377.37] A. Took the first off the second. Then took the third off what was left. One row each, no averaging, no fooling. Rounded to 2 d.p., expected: -0.85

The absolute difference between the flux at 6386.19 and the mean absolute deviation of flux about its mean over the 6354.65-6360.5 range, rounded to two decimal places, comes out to 0.78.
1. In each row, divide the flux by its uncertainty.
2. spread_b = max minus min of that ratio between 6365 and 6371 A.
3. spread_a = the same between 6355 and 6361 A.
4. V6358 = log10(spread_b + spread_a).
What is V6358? 0.75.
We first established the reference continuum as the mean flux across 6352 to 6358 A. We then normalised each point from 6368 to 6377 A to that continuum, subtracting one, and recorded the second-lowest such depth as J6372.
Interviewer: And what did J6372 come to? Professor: 0.06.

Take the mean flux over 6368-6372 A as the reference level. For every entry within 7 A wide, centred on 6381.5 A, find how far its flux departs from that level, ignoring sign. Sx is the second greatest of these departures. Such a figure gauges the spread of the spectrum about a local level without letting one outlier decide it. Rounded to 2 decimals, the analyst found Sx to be 0.05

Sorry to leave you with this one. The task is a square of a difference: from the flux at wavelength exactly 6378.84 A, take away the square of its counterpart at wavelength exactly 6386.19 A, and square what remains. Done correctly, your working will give 0.04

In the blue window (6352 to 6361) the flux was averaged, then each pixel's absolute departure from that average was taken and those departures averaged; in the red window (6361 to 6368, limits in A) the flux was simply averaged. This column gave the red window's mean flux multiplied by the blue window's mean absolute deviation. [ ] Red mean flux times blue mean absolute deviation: 0.022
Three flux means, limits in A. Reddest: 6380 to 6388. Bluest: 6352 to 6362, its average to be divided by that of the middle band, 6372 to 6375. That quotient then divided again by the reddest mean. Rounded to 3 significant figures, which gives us 1.08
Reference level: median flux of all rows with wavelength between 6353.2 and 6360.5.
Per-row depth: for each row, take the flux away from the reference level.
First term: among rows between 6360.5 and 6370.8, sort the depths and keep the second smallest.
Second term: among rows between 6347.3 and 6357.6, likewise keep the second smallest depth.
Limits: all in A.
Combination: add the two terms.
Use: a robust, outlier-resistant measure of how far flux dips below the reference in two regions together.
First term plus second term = -0.078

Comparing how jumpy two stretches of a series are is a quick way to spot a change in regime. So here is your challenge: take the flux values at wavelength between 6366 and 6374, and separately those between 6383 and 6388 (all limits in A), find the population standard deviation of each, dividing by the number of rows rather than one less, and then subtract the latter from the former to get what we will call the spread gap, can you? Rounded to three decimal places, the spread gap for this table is 0.024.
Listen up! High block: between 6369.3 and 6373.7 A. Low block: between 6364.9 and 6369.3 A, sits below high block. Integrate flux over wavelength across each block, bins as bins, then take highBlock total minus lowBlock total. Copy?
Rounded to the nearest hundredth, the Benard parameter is 0.31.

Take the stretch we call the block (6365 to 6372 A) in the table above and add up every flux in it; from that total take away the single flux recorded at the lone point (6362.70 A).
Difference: 3.3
